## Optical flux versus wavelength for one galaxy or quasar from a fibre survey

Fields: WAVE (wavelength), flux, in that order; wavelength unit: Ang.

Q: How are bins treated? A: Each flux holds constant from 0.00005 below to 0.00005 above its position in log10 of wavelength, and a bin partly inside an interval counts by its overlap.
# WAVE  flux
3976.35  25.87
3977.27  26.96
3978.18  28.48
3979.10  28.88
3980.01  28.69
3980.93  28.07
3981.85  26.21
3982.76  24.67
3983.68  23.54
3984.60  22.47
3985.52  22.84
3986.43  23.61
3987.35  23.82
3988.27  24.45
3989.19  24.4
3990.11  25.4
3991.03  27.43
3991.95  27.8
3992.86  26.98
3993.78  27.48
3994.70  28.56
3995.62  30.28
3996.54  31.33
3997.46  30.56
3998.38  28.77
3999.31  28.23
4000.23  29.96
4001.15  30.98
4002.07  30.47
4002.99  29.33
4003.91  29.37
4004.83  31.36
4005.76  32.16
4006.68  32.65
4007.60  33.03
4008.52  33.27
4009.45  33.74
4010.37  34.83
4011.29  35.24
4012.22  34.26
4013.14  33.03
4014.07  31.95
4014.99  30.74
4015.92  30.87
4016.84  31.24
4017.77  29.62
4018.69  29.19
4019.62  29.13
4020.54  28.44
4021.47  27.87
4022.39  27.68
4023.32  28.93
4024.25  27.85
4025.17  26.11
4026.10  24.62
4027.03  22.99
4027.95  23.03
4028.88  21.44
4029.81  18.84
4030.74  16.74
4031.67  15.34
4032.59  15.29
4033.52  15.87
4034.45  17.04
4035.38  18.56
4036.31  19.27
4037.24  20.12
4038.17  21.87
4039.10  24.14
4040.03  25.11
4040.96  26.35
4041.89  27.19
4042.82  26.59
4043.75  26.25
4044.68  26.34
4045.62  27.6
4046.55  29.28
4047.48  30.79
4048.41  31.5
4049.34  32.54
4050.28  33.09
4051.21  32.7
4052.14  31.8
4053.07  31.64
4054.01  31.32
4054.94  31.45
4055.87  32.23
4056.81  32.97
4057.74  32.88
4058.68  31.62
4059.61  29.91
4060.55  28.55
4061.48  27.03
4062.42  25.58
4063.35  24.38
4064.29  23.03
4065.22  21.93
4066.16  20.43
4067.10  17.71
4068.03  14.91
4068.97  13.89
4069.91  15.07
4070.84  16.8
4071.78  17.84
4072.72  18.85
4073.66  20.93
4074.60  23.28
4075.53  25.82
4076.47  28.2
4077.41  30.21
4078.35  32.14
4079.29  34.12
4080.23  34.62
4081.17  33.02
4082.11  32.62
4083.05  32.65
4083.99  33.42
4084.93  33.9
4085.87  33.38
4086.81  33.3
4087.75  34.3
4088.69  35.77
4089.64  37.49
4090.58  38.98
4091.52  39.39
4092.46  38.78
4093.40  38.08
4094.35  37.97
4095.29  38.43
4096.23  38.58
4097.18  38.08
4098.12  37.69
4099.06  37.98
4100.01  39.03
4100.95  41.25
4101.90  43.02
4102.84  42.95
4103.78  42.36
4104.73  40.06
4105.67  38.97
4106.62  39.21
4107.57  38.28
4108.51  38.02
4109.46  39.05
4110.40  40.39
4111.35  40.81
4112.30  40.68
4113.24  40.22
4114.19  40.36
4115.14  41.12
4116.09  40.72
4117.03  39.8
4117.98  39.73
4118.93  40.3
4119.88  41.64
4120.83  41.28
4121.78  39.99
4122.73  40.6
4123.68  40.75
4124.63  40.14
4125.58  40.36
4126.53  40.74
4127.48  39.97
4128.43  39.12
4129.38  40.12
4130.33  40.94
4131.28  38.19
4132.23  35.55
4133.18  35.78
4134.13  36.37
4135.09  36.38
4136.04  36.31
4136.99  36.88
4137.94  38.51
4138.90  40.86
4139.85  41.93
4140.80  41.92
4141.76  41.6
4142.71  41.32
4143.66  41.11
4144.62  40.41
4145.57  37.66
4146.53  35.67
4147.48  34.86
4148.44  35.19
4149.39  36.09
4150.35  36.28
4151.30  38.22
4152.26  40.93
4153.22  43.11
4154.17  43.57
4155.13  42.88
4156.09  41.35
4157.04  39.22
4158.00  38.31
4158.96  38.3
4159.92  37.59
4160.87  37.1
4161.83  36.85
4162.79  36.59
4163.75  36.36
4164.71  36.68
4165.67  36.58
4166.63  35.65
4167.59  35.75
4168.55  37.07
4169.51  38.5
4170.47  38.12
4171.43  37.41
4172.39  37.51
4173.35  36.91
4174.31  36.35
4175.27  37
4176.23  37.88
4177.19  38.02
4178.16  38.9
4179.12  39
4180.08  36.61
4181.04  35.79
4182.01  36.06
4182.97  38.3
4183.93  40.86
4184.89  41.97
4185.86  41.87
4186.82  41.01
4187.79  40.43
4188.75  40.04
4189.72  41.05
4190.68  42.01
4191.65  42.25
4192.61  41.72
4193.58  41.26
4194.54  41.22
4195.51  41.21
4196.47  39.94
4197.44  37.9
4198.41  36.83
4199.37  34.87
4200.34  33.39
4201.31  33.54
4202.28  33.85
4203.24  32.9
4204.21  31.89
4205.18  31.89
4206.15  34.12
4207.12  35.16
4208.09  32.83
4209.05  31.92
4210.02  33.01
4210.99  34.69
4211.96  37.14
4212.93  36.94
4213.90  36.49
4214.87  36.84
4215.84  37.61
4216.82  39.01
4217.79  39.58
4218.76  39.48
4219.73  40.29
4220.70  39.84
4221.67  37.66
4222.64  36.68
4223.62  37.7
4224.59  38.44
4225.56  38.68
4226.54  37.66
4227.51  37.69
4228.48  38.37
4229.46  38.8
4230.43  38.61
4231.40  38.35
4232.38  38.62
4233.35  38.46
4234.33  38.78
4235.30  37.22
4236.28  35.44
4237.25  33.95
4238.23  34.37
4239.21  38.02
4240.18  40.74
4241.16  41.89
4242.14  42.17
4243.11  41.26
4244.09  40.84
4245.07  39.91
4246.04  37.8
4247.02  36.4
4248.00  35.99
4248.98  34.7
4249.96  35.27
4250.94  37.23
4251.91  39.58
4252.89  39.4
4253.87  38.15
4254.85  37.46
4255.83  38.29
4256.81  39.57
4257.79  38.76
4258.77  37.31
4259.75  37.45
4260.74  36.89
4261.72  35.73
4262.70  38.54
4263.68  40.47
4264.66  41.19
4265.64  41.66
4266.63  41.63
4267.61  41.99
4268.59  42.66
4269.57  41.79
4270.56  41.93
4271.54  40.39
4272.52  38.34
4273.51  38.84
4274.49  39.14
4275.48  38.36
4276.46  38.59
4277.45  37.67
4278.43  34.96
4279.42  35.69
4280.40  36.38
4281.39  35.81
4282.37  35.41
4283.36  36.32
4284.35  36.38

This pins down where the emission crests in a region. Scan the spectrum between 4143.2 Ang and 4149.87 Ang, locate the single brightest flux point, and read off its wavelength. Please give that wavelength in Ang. 4143.66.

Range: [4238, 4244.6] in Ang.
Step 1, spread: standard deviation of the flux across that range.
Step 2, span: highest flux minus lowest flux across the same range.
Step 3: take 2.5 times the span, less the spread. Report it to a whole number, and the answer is 17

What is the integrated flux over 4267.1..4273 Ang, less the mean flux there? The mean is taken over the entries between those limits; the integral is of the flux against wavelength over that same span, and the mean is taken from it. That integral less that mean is 202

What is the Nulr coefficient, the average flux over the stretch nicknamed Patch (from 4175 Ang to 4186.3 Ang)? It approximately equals 38.5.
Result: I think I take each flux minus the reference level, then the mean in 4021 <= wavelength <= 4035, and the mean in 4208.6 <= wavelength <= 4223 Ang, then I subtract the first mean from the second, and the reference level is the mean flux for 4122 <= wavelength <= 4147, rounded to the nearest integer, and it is 15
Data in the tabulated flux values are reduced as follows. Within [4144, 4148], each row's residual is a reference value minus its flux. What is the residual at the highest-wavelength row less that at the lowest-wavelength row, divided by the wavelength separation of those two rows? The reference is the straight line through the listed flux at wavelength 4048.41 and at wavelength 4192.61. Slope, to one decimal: 2.0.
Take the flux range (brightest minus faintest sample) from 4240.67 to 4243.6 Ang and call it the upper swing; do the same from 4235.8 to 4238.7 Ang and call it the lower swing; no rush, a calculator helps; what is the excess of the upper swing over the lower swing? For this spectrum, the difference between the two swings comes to -0.6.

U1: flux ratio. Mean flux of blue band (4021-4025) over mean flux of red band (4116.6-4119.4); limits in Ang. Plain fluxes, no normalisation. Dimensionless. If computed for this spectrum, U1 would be 0.70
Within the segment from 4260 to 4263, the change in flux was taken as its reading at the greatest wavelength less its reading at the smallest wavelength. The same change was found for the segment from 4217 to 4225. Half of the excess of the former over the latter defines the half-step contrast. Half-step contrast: 1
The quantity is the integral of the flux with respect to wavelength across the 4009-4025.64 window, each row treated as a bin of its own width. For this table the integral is 509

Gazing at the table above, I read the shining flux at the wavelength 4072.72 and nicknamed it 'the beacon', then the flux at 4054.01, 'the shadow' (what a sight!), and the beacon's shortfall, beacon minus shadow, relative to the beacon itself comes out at -0.66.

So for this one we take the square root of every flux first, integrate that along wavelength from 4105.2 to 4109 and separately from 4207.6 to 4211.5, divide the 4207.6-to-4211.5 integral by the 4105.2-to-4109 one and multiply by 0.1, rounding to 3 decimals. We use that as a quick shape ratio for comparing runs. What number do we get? 0.095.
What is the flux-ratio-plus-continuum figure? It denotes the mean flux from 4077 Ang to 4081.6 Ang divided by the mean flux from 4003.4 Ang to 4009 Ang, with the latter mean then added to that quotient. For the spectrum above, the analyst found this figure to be 33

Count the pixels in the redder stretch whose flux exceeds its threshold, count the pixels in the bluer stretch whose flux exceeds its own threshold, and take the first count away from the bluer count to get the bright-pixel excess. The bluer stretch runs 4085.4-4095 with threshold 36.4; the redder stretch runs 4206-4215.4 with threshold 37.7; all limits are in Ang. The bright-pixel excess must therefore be 6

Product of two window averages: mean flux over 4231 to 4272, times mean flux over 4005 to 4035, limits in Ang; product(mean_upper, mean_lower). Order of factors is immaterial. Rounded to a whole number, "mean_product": 1058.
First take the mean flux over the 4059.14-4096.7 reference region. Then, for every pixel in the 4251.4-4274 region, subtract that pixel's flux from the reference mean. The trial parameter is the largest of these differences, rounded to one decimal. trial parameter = -6.8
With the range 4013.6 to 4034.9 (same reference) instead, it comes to 13.6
